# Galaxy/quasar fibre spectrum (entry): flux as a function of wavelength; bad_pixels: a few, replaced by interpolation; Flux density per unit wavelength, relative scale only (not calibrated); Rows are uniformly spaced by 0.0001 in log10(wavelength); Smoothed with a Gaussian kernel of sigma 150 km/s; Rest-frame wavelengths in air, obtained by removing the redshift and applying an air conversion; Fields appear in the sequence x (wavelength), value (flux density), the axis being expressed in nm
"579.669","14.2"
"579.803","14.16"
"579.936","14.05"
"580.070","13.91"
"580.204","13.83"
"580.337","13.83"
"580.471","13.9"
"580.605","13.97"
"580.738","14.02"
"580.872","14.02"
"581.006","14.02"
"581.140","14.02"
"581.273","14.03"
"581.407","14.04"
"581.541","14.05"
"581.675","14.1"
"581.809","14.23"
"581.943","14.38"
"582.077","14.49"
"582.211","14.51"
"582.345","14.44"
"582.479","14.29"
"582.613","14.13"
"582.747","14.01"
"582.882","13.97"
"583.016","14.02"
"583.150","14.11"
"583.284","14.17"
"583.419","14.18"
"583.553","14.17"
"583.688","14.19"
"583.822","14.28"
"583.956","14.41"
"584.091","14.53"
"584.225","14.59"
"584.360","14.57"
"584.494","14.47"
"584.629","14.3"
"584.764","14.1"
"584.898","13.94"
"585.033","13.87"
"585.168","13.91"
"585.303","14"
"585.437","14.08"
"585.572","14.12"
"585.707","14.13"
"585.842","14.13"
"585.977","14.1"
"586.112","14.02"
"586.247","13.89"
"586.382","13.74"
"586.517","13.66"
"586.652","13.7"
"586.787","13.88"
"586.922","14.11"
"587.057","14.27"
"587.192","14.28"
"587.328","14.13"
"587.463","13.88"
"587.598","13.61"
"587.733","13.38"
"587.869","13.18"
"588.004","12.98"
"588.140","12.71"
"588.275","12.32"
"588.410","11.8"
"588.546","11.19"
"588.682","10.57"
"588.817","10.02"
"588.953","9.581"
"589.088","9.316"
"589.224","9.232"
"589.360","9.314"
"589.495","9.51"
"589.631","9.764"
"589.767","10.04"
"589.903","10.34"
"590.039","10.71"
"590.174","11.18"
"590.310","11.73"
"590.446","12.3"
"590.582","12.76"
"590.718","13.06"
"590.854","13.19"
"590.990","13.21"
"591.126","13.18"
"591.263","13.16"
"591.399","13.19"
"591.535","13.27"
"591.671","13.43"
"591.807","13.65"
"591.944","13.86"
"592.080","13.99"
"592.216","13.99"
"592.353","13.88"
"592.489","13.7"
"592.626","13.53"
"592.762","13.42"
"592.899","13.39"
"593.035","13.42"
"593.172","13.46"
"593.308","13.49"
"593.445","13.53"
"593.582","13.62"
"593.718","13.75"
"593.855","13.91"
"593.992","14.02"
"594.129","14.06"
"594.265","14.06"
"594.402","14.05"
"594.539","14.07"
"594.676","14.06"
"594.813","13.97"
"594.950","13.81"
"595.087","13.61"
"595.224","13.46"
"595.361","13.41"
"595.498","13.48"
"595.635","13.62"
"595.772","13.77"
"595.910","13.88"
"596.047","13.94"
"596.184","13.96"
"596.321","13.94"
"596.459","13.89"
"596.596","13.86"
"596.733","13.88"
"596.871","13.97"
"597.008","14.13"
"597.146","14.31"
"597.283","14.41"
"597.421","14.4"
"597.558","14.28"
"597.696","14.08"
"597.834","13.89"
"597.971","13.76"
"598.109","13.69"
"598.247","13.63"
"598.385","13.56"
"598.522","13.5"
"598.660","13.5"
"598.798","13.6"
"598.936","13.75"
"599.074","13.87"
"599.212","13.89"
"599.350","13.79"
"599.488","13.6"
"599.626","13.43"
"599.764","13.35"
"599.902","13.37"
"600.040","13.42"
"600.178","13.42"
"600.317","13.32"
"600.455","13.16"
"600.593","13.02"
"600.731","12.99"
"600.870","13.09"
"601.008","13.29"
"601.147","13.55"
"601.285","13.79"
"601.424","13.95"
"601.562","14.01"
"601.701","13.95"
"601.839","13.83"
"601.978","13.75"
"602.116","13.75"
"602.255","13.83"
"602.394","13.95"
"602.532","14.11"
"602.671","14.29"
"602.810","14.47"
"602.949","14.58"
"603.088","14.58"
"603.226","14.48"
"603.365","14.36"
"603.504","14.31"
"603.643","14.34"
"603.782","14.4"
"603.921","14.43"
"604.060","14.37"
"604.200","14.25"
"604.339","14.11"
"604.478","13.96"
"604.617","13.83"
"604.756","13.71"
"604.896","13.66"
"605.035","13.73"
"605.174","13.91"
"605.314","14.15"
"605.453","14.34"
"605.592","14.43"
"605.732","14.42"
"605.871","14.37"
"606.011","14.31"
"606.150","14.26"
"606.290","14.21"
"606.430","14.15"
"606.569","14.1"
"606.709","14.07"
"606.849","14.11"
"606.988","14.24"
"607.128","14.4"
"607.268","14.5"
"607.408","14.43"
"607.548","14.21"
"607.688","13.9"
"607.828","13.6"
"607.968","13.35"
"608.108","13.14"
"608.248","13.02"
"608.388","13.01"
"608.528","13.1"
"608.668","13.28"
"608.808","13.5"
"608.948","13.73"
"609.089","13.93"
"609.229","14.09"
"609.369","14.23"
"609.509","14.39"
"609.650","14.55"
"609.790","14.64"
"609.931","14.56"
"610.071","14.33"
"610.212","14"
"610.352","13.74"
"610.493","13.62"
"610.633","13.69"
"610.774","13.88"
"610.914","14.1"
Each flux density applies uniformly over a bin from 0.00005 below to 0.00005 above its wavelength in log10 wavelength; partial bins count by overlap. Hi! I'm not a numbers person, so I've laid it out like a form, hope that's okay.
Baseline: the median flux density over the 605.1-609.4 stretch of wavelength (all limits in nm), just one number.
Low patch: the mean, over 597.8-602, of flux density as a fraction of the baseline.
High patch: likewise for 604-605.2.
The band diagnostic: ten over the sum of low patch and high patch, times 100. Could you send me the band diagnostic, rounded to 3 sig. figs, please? 513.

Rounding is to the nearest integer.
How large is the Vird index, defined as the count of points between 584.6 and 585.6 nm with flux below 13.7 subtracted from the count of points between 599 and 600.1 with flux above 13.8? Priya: 2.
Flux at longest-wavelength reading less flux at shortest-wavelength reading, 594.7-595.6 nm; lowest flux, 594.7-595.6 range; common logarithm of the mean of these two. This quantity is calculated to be 0.810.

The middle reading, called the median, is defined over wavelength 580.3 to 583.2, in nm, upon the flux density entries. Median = 14.0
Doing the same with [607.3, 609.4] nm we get 13.6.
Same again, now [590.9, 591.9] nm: 13.2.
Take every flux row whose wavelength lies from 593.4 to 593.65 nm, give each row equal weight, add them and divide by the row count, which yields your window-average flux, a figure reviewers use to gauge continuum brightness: 13.6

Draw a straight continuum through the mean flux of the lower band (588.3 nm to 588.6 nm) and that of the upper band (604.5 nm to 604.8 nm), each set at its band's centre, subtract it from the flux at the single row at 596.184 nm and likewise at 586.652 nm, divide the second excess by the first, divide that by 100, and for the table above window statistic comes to 0.02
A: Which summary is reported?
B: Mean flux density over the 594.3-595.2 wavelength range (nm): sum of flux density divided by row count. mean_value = 13.9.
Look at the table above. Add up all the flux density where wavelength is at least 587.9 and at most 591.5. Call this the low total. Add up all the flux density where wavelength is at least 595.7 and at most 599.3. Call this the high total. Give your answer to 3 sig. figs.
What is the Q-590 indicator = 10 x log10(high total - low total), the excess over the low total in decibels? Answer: 18.1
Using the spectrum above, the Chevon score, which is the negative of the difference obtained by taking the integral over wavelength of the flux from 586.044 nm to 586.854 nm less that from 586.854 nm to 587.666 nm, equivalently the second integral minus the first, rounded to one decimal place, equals 0.2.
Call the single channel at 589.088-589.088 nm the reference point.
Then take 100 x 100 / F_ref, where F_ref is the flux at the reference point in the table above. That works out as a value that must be 1073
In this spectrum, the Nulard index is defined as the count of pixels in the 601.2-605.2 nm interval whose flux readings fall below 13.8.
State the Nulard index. 6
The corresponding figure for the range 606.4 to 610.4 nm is 10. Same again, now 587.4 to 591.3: 28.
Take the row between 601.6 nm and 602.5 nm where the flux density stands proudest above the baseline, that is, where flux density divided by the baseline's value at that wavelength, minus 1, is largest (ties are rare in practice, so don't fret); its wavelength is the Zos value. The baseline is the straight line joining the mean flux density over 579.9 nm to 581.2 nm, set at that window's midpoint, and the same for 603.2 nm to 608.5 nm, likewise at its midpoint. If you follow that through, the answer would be 601.701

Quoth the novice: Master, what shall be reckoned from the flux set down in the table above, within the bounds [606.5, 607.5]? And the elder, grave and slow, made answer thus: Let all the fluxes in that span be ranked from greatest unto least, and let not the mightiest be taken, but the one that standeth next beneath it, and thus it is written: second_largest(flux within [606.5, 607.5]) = 14.43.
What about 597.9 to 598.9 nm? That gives 13.69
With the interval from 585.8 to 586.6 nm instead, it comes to 14.1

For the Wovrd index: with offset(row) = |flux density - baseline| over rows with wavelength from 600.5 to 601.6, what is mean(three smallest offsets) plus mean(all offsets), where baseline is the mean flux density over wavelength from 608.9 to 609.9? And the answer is 1.1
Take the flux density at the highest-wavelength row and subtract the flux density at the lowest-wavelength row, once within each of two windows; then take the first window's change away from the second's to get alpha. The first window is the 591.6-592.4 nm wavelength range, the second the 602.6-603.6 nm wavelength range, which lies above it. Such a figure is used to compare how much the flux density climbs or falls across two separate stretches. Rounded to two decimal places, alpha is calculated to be -0.43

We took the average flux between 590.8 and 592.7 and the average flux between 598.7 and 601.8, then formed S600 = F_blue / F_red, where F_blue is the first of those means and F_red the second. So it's 1.00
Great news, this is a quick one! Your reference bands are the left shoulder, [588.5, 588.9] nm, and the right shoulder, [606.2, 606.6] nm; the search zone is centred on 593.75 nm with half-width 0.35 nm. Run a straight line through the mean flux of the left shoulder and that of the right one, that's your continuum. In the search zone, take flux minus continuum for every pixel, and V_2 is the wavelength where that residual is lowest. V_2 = 593.445 nm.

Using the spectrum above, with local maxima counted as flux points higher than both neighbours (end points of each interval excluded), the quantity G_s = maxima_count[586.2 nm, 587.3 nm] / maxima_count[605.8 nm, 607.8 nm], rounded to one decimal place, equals 0.0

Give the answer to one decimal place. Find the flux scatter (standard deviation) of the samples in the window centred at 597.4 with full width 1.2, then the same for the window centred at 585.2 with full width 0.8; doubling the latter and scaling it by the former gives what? 0.8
